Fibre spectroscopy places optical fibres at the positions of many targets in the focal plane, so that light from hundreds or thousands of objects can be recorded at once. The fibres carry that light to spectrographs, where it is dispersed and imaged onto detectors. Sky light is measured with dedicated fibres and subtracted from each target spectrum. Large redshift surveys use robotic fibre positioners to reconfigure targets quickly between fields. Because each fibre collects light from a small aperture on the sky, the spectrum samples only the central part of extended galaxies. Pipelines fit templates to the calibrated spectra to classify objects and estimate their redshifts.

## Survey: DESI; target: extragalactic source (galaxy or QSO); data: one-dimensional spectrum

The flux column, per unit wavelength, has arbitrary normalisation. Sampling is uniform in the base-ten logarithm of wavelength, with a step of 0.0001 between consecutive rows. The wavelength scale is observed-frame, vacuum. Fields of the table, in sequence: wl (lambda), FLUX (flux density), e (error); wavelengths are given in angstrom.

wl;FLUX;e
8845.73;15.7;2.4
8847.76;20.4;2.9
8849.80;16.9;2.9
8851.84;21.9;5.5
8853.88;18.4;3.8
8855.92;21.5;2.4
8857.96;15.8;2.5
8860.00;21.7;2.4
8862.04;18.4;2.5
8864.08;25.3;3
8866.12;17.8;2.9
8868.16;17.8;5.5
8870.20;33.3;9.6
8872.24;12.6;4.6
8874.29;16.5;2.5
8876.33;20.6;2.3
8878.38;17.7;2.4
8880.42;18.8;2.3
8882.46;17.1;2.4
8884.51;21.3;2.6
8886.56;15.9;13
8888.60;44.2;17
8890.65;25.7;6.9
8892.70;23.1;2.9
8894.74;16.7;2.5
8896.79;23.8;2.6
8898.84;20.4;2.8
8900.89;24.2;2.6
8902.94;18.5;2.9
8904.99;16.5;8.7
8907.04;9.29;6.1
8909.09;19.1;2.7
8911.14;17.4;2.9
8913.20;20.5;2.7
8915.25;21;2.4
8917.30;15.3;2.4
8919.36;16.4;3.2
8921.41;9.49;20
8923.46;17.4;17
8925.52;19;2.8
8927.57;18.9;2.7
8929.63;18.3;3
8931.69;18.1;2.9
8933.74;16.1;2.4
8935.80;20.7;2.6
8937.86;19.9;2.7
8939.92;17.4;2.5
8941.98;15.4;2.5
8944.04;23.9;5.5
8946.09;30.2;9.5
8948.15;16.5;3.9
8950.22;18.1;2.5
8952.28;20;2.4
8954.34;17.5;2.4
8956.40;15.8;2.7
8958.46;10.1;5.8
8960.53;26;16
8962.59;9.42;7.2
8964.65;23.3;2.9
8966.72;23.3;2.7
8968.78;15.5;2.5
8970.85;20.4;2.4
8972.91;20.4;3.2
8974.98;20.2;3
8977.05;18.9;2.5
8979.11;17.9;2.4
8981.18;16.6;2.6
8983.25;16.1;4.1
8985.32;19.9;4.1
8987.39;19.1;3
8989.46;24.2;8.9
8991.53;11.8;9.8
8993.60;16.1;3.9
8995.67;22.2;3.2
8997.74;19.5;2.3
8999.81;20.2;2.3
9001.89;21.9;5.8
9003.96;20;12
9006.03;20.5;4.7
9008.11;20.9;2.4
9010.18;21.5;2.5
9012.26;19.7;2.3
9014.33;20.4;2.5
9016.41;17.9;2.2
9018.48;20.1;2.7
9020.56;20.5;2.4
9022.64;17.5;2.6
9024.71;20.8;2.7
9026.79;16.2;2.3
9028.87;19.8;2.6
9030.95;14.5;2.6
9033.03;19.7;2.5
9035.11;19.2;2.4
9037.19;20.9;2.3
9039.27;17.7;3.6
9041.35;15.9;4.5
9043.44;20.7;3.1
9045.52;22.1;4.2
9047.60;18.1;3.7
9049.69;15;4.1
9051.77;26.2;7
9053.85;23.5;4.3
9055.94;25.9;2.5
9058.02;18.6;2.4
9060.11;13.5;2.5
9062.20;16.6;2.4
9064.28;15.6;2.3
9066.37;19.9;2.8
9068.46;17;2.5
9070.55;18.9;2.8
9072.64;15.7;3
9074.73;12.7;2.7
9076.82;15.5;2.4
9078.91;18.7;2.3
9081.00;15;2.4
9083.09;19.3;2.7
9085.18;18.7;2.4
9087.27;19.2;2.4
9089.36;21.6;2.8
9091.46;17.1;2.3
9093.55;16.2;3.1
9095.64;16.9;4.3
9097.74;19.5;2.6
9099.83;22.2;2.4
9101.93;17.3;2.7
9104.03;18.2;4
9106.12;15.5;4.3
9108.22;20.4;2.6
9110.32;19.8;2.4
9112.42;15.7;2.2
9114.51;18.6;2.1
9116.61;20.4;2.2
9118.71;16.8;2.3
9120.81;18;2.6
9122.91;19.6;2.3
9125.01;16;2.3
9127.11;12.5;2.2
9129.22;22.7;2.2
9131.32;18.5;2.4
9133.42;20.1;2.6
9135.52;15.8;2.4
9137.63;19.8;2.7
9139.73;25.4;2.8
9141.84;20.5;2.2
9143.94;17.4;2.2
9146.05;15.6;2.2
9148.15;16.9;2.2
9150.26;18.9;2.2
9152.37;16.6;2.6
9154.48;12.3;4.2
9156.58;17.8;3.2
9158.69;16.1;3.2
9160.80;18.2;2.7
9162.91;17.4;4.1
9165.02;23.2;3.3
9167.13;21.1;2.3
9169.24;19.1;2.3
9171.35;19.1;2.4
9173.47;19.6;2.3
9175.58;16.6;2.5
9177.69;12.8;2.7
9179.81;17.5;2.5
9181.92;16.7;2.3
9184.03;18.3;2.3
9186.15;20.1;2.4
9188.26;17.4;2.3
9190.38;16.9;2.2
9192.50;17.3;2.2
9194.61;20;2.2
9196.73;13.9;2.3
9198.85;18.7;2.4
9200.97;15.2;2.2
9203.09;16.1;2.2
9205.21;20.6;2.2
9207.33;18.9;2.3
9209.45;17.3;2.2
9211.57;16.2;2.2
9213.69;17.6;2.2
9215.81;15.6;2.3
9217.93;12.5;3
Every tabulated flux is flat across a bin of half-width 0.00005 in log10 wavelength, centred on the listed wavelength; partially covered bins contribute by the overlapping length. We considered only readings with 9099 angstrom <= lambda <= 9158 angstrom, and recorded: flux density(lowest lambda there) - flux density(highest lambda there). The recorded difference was 4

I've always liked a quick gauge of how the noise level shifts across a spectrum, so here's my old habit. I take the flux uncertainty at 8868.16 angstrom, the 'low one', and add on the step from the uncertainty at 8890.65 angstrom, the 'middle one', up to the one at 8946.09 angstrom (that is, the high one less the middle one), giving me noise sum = 8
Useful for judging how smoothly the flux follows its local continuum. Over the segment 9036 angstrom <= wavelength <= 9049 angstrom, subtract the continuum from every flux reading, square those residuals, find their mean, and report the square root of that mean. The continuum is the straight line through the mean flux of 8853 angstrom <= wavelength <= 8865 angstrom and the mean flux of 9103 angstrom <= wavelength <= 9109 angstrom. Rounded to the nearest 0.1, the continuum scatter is 2.3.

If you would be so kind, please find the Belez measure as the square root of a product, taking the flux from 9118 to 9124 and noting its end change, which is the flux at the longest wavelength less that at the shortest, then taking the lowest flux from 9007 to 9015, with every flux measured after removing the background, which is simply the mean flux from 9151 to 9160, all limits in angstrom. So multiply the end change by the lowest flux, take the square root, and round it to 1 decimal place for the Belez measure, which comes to 3.3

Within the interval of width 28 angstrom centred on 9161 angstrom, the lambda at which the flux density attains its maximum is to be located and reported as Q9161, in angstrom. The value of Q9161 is 9165.02 angstrom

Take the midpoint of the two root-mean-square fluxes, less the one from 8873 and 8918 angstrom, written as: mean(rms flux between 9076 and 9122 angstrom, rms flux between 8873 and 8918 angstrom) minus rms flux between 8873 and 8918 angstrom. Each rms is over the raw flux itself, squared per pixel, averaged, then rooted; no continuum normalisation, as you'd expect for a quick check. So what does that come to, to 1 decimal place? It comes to -1.4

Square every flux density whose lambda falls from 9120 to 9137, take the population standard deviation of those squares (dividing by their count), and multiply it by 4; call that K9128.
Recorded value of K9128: 412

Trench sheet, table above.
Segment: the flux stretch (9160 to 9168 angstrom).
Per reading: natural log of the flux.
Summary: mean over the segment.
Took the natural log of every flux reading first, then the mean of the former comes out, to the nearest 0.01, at 2.99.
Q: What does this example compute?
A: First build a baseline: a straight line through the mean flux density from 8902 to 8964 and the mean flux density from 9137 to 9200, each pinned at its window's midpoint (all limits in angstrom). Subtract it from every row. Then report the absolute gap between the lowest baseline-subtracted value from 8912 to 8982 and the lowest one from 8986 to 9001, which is 2.3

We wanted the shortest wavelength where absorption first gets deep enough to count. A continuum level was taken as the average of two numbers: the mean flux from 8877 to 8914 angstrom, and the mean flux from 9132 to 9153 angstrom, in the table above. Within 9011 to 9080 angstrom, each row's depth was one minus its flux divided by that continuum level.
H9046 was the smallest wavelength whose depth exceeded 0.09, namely 9022.64 angstrom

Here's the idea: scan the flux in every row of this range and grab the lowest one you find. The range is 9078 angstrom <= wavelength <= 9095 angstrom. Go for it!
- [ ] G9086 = 15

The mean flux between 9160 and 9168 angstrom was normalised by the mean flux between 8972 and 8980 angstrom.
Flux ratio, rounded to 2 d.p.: 1.03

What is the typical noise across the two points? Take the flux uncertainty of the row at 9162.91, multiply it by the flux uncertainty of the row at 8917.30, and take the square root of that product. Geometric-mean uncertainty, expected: 3.14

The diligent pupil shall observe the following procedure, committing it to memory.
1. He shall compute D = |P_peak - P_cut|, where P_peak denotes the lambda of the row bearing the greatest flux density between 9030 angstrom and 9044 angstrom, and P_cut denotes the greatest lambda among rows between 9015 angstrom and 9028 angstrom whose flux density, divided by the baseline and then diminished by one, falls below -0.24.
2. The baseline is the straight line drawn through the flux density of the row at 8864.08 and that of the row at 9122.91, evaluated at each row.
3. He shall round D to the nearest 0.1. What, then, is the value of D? 10.4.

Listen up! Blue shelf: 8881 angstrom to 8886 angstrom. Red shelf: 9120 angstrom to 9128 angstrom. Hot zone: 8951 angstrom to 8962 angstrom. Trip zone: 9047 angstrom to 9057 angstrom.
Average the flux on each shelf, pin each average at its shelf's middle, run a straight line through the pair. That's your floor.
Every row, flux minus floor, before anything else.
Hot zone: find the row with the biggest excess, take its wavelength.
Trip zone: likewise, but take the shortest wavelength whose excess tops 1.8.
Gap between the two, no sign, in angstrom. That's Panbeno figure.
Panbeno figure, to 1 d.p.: 91.2 angstrom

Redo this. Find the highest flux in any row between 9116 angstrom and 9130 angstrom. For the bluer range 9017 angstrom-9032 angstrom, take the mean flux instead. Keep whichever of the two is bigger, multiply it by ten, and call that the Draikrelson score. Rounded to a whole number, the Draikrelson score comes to 227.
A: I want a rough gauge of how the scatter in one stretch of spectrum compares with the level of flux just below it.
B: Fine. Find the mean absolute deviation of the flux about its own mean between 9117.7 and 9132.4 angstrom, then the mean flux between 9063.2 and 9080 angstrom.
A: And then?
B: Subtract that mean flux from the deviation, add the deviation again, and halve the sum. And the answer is -6.1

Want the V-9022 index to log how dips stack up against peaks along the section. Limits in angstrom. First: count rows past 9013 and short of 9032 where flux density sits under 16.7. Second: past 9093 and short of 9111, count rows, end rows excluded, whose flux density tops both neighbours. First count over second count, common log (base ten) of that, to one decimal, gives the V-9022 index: -0.2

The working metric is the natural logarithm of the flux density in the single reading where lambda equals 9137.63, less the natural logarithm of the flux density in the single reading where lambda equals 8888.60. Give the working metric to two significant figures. -0.80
